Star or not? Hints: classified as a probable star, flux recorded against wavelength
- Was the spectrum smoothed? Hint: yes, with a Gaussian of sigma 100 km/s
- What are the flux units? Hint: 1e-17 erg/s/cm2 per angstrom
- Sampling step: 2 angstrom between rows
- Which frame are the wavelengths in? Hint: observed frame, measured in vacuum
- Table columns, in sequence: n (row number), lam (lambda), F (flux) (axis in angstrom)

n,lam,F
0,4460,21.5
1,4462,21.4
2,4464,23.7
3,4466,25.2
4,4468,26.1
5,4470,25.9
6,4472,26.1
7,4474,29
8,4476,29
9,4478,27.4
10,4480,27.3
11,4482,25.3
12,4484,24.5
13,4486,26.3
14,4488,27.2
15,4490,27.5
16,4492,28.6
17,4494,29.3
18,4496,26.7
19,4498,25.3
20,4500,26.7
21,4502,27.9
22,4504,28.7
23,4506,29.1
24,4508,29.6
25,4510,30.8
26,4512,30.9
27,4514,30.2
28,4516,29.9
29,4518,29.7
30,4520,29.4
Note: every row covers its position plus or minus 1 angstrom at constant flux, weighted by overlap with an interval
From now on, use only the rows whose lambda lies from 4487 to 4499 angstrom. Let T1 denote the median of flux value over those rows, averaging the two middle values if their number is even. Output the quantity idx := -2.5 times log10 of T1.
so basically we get -3.59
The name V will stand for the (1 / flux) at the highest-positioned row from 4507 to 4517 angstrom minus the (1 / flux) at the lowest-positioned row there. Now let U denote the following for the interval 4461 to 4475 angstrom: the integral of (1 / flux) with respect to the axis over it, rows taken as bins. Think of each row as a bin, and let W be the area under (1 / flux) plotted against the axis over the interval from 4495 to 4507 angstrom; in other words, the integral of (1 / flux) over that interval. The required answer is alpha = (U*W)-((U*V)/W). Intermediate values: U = 0.56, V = -0.0003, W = 0.44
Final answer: 0.24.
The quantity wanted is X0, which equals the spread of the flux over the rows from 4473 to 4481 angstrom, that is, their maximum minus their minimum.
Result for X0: 1.7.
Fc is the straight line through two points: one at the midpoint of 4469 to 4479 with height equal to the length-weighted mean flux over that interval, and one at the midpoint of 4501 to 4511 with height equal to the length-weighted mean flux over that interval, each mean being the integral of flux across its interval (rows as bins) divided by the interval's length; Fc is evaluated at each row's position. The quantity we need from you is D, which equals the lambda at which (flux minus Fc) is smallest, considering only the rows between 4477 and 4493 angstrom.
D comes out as 4484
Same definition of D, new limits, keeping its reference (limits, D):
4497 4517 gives 4498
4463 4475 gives 4464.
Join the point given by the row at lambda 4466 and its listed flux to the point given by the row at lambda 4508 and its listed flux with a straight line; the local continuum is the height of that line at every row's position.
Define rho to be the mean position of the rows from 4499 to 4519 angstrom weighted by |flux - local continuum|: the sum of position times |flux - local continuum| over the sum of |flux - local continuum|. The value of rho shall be 4507.2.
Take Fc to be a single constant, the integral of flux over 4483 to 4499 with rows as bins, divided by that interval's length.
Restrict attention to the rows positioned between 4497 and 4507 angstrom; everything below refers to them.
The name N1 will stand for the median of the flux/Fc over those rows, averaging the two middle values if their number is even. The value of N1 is 1.04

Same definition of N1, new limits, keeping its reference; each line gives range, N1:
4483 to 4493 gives 1.01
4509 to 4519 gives 1.12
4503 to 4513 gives 1.10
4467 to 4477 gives 0.97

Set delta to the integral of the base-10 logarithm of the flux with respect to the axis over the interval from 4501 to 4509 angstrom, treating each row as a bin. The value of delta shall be 11.7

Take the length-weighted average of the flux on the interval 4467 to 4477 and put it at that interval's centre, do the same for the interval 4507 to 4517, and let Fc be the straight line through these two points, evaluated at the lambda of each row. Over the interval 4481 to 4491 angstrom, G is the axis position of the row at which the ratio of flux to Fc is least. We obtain 4484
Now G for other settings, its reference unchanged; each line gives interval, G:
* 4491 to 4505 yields 4498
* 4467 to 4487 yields 4484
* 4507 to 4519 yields 4518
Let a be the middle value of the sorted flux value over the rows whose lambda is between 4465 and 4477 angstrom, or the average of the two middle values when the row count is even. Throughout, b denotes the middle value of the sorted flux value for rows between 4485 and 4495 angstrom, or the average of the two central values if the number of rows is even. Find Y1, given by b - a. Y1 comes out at 1.4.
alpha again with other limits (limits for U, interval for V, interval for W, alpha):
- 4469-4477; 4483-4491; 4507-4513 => 0.06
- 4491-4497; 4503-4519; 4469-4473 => 0.03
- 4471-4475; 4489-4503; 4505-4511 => 0.03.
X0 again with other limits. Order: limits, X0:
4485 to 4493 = 2.3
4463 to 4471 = 2.4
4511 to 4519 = 1.2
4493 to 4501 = 4.0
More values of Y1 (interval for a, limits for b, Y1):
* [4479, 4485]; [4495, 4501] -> 1.4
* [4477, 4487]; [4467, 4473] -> -0.2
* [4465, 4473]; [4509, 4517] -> 4.5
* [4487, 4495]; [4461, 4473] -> -2.5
